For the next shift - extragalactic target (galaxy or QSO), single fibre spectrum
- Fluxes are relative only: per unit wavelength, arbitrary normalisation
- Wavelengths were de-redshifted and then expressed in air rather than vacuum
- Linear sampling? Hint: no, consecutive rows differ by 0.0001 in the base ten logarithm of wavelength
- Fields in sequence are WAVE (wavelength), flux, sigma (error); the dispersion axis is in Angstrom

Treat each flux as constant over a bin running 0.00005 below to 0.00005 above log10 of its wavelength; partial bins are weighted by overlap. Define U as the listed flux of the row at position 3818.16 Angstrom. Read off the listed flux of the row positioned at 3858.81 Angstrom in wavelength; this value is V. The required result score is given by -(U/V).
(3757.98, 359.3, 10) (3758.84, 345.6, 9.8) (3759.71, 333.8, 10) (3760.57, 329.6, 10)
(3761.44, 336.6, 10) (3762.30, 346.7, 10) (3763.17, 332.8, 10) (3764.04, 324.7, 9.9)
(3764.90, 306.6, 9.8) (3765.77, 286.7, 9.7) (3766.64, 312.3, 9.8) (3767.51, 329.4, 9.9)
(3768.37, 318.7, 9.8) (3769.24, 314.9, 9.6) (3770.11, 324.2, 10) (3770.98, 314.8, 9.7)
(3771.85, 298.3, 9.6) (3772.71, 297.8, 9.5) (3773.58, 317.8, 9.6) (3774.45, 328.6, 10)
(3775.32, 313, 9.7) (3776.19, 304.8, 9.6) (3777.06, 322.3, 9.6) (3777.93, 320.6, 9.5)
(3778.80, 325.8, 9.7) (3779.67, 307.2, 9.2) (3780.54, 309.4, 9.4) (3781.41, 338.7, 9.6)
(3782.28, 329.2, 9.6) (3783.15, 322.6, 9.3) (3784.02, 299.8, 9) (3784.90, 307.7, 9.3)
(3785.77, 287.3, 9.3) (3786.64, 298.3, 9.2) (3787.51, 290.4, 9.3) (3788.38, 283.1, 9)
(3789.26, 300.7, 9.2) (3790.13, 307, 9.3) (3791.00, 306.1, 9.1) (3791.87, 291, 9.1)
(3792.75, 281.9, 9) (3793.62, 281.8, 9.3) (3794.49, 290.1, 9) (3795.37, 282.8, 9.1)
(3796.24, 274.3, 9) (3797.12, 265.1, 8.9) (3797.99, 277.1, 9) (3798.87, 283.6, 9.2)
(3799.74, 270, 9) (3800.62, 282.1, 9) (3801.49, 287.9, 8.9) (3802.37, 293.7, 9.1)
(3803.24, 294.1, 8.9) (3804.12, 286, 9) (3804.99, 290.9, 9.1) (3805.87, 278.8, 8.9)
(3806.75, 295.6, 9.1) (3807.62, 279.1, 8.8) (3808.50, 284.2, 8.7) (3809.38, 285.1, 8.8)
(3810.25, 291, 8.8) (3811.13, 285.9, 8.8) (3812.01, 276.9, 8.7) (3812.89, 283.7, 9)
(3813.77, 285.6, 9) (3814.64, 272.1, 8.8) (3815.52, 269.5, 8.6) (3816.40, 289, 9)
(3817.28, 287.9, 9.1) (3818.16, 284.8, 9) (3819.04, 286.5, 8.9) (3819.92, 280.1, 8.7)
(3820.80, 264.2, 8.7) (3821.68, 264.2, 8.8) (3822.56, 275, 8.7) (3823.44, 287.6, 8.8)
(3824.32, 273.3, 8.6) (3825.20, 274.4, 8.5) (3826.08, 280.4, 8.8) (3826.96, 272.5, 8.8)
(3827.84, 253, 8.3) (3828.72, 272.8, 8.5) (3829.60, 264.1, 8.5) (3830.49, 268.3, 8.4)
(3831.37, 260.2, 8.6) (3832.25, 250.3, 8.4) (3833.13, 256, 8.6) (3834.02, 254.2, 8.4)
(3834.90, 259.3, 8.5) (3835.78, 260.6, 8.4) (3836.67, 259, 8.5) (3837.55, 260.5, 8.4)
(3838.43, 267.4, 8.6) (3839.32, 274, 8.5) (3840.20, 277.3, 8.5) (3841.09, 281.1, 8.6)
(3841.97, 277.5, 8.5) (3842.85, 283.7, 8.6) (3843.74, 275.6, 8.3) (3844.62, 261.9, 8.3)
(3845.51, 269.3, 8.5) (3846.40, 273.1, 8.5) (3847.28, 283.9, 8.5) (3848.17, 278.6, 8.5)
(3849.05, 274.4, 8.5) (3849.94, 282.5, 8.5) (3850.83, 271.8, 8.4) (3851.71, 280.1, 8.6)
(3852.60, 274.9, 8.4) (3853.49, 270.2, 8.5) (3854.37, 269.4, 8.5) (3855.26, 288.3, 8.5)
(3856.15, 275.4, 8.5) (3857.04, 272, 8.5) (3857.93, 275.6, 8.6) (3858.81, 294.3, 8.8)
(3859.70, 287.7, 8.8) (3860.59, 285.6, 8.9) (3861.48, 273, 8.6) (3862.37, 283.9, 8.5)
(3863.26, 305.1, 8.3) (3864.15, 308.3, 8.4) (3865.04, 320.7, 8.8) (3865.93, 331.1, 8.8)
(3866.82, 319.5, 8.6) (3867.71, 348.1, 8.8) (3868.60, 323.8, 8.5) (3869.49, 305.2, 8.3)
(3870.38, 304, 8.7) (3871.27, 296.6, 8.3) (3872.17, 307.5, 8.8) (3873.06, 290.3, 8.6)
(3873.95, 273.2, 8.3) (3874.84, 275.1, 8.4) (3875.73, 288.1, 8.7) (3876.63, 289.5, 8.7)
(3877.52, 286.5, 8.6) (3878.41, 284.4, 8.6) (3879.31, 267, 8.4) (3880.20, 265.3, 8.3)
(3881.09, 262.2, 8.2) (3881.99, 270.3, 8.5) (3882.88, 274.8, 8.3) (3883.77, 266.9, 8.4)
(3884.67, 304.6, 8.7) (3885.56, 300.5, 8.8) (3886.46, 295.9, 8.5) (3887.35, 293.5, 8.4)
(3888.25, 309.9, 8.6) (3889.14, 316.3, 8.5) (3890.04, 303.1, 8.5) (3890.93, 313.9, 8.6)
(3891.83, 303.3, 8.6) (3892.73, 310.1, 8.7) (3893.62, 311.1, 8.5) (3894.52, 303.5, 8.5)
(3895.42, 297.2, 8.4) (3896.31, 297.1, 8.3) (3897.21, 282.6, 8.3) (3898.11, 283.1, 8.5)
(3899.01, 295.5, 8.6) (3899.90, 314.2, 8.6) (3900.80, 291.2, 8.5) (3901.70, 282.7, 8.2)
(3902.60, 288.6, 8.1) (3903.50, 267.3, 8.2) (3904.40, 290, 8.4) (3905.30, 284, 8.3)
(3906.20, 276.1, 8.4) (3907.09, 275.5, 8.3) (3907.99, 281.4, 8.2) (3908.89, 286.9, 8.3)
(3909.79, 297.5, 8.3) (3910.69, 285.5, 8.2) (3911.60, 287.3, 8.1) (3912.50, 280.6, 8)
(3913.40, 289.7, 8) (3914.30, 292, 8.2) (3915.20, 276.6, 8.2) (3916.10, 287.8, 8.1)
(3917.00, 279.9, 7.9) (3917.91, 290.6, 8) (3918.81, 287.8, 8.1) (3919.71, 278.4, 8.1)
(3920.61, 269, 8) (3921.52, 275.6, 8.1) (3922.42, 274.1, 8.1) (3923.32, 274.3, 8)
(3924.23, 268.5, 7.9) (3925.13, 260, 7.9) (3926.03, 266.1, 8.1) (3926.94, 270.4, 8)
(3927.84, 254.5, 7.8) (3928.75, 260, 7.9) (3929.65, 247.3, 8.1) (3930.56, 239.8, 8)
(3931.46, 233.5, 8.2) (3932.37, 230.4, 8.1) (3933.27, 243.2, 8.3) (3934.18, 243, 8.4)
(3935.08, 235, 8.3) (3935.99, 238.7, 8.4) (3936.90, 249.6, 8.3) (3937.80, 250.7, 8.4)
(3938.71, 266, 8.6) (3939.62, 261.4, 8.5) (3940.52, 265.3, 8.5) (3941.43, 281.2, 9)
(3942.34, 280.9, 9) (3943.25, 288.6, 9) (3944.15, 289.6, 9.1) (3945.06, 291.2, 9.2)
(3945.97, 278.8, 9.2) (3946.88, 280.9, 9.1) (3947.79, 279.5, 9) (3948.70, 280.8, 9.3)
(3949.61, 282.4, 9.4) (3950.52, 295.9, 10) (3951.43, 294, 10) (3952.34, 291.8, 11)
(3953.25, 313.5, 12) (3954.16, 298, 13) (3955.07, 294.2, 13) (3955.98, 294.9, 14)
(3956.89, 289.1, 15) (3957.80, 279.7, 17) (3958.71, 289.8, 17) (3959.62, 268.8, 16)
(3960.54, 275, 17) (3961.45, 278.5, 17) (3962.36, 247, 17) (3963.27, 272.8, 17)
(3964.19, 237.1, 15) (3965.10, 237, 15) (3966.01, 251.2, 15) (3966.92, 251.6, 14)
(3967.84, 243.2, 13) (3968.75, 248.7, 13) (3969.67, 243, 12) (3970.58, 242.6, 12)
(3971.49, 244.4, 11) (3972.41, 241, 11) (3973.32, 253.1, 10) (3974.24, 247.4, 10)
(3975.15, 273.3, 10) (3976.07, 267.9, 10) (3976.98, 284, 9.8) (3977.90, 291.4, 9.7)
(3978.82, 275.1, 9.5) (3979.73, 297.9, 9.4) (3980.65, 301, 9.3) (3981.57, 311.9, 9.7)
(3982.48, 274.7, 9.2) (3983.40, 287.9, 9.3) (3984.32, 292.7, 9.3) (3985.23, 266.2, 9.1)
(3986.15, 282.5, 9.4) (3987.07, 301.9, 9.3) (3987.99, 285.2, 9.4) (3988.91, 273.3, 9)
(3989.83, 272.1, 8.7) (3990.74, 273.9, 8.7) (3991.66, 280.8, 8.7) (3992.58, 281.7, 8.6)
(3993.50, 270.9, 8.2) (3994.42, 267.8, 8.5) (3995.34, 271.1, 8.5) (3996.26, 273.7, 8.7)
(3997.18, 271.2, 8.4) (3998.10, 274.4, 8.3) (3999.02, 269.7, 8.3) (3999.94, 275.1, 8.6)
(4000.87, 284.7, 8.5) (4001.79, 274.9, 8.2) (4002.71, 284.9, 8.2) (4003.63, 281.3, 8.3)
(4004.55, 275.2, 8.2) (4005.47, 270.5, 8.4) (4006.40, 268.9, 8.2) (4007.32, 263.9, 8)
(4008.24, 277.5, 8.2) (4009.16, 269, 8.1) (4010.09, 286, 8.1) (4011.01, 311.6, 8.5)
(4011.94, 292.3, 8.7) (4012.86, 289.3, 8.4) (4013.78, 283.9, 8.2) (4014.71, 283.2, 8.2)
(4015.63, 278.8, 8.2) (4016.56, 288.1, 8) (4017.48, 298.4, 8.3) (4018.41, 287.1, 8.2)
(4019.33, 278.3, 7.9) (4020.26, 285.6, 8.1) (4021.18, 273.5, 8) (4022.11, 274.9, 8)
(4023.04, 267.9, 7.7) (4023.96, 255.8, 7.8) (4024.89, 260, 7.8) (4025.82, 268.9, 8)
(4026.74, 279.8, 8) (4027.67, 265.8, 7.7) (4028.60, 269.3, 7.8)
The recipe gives -0.97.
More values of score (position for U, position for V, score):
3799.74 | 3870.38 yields -0.89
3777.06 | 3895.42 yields -1.08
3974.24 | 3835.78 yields -0.95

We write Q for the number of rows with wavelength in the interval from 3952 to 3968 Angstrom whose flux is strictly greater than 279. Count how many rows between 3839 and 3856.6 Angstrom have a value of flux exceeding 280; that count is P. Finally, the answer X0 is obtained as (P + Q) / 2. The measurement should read 7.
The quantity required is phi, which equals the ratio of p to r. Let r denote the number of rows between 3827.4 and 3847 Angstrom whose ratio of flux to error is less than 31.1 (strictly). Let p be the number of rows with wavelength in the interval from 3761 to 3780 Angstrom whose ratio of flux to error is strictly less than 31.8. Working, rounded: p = 5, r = 11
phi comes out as 0.5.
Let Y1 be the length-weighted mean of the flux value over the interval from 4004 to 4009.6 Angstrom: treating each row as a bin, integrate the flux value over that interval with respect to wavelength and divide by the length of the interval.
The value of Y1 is 271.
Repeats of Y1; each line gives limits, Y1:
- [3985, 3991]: 280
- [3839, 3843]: 279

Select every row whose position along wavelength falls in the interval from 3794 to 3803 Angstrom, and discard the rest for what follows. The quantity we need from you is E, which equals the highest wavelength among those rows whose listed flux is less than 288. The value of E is 3801.49 Angstrom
